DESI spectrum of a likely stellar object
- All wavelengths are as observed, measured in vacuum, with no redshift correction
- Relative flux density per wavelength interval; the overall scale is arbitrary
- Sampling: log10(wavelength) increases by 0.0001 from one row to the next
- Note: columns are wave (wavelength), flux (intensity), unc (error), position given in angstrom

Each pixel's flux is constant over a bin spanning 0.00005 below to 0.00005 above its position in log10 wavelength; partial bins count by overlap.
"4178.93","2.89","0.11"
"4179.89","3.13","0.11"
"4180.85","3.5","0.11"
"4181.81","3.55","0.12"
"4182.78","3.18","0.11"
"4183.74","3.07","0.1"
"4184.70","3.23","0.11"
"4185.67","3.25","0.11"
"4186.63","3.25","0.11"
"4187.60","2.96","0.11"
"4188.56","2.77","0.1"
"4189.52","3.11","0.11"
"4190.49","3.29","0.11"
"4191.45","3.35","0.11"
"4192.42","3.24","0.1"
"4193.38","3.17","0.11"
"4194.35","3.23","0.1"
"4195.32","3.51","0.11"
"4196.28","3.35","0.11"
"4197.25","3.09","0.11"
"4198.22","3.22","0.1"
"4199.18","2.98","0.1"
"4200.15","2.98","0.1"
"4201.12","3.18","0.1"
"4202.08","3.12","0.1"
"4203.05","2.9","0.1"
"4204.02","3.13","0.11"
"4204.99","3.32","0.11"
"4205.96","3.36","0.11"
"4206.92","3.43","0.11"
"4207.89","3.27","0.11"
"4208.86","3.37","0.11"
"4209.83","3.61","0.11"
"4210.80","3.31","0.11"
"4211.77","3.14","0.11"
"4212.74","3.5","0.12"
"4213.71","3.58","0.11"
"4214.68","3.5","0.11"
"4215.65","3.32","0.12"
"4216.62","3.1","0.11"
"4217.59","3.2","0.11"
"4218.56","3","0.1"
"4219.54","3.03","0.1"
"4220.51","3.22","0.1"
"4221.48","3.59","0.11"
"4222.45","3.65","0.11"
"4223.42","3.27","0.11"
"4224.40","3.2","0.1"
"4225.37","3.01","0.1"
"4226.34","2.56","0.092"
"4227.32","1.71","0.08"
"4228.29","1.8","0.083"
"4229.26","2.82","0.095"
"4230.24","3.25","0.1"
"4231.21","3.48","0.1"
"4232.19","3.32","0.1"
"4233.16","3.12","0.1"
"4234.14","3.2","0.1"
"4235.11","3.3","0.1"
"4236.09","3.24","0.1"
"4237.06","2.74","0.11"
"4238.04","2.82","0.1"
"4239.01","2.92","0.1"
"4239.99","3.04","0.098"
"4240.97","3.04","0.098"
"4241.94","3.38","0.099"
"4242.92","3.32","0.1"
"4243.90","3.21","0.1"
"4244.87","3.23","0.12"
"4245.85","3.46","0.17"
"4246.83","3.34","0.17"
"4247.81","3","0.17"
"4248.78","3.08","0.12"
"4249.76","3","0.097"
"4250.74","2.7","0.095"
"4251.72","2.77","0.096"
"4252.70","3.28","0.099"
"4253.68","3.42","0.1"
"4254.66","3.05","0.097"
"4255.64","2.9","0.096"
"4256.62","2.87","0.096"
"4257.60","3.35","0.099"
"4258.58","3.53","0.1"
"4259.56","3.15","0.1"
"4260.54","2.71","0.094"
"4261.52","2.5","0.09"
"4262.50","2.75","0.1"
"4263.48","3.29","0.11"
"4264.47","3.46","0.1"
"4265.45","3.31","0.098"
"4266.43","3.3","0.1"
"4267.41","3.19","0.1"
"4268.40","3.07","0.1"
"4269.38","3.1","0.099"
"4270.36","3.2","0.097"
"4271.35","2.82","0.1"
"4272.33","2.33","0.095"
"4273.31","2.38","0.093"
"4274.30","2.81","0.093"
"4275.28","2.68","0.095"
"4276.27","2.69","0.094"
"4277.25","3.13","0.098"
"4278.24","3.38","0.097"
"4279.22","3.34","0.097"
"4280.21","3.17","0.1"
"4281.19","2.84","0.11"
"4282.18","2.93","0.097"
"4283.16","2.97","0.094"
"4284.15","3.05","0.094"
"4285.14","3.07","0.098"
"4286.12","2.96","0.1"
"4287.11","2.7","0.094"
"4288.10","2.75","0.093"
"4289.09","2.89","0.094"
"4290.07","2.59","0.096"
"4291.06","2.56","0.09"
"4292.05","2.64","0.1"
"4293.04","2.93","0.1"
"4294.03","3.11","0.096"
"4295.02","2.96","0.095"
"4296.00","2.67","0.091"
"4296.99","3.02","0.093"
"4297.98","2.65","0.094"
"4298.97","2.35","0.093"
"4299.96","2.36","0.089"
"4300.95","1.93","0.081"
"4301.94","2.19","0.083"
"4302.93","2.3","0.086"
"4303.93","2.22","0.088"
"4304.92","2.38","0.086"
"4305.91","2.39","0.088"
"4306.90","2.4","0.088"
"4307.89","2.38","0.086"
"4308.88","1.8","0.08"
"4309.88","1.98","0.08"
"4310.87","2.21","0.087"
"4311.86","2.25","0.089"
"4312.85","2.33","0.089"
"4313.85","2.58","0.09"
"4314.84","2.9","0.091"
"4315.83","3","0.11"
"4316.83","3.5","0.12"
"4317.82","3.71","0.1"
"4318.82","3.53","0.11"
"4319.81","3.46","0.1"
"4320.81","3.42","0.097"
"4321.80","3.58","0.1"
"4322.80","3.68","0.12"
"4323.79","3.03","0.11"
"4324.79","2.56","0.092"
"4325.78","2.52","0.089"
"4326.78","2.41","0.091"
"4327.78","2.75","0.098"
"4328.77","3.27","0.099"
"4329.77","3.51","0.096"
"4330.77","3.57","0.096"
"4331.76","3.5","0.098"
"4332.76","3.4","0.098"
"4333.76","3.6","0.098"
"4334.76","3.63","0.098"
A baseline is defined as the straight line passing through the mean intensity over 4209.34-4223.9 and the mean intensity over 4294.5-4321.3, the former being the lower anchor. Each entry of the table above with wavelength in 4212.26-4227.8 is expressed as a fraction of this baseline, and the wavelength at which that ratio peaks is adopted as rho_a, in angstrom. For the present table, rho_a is 4222.45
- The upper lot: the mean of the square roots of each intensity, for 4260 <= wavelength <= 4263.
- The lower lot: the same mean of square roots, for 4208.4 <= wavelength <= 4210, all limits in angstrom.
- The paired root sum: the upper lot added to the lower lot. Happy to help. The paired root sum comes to 3.50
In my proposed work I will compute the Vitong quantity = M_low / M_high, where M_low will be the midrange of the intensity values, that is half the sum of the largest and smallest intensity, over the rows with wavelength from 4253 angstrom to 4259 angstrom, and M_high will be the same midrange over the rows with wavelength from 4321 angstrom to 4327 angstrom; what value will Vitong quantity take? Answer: 1.05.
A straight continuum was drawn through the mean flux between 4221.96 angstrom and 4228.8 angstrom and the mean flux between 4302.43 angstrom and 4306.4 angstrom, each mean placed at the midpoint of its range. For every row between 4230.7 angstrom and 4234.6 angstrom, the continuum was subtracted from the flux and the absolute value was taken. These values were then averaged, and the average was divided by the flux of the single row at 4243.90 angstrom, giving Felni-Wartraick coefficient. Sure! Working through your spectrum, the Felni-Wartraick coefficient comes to 0.18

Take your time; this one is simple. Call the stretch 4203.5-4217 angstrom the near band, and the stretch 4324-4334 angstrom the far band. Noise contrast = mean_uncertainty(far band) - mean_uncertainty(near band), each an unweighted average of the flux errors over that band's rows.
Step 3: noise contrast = -0.016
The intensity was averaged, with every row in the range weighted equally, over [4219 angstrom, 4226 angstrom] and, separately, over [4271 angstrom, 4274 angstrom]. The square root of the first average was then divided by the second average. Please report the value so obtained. 0.72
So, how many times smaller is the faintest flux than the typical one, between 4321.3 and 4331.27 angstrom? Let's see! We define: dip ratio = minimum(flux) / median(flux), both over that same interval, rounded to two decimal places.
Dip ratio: 0.77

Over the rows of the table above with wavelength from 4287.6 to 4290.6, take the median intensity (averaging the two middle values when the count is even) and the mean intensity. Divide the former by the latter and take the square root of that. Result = 1.00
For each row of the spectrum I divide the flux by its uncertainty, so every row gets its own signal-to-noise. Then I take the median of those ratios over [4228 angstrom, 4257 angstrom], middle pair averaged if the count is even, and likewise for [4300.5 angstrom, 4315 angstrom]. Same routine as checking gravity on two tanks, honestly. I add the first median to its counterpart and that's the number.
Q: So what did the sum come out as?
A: 57.4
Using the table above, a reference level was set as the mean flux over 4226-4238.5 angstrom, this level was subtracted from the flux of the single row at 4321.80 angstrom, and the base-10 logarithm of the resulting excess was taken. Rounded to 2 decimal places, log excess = -0.15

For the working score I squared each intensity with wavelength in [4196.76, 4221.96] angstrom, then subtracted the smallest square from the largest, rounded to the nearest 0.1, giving 4.6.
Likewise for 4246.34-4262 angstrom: 6.2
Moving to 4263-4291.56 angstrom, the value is 6.5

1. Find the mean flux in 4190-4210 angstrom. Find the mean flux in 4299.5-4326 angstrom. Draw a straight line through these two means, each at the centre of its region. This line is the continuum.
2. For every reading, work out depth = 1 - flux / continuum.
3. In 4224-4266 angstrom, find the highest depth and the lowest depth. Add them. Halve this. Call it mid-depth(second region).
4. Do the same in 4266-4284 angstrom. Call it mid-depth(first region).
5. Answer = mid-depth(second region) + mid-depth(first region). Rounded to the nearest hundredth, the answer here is 0.13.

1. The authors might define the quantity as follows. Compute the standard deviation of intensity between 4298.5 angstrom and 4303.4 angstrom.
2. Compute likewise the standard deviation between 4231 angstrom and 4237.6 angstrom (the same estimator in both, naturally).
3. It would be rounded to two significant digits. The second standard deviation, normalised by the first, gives 1.3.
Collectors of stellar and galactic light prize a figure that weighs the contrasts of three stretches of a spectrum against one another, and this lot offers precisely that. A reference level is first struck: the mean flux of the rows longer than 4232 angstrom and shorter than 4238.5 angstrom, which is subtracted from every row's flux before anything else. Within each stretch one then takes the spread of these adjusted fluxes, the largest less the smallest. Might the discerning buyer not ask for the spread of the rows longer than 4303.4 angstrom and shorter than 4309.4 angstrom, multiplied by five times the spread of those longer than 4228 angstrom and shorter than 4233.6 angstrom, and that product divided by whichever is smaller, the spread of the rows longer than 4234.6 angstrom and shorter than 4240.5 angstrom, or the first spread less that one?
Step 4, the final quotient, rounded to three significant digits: 126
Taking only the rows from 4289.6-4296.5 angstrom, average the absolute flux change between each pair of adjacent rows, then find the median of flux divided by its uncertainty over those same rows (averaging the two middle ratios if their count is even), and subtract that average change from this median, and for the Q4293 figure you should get 29.1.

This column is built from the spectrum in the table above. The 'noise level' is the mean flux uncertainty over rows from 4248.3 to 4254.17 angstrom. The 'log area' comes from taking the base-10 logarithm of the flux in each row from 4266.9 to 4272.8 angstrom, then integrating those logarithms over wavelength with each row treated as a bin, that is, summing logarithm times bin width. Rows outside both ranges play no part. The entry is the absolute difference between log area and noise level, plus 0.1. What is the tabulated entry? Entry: 2.76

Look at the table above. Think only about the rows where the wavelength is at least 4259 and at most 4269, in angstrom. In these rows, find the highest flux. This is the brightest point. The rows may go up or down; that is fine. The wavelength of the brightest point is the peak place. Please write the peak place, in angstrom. 4264.47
